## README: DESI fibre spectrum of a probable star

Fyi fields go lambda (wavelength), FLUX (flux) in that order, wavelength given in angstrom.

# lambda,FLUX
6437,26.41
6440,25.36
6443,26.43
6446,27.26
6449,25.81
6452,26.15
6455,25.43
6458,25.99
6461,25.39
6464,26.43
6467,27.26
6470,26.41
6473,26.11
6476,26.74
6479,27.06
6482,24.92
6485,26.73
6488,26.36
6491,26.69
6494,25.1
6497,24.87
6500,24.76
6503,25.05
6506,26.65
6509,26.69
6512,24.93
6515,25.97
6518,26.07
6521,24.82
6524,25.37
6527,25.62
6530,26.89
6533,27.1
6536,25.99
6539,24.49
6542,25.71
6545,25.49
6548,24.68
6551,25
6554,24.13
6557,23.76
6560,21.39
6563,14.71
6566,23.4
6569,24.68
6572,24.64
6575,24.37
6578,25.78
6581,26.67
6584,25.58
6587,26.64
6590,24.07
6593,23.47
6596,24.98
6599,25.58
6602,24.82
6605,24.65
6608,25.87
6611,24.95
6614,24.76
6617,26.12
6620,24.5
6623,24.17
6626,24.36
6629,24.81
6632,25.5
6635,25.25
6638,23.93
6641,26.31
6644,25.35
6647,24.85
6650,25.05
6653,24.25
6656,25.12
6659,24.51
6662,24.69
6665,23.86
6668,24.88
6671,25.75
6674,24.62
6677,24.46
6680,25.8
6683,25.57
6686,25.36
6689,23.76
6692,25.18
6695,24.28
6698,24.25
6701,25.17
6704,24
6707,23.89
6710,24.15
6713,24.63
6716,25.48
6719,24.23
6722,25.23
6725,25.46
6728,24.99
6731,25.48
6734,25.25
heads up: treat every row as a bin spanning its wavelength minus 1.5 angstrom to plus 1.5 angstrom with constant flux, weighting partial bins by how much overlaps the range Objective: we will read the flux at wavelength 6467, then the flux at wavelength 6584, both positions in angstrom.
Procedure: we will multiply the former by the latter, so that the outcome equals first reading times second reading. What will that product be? 697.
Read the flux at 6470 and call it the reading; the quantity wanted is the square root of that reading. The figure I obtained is 5.14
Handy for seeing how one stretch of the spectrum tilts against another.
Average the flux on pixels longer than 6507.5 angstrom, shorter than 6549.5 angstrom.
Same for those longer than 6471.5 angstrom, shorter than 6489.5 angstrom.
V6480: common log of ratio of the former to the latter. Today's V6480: -0.010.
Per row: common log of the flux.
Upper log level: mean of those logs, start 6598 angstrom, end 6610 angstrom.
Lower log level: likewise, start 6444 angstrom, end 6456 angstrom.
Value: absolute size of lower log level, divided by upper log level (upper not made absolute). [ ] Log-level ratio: 1.01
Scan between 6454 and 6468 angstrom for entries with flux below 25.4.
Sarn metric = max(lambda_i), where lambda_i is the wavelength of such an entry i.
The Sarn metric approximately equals 6461 angstrom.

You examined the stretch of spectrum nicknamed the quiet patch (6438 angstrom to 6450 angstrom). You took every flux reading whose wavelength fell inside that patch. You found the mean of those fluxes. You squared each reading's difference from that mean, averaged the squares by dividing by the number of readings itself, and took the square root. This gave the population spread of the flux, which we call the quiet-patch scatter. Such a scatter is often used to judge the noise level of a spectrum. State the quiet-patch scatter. 0.71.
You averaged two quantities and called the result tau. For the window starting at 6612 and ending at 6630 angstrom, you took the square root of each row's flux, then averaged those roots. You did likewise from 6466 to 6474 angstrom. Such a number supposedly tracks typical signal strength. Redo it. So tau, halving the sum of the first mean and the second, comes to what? 5.07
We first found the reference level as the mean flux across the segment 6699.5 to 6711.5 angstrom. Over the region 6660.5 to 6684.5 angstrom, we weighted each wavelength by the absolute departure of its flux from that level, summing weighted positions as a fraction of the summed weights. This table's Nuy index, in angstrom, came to 6674.7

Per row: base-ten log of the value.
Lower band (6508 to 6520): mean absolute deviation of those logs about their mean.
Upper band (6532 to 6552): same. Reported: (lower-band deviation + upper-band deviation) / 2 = 0.0098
